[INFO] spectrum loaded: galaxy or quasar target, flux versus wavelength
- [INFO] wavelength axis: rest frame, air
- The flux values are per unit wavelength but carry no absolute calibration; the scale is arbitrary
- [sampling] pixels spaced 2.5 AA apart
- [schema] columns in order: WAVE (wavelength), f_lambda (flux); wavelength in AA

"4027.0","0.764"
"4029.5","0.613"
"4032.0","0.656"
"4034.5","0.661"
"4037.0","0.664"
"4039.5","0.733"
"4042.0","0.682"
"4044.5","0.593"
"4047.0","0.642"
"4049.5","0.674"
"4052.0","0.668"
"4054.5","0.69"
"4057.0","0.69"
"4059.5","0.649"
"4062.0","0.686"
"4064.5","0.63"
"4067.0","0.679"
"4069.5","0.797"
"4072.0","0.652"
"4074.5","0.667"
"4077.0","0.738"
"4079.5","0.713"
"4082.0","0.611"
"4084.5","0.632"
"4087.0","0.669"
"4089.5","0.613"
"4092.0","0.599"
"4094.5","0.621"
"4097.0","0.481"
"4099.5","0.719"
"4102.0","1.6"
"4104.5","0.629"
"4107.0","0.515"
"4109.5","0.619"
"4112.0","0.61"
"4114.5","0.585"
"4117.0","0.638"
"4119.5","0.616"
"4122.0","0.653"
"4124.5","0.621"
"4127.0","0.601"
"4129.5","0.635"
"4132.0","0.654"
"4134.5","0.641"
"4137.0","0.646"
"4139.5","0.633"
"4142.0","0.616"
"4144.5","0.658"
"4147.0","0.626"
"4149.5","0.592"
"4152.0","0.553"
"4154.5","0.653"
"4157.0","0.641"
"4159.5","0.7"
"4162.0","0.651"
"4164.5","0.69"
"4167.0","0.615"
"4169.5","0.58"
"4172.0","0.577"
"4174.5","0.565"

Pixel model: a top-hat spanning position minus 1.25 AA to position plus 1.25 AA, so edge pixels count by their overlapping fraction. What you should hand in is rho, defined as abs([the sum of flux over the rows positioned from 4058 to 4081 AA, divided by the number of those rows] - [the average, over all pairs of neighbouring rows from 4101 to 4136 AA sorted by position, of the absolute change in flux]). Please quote 0.58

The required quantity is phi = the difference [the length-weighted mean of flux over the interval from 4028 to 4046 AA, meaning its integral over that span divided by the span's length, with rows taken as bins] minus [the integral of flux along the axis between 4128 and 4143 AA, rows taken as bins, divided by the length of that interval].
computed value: 0.02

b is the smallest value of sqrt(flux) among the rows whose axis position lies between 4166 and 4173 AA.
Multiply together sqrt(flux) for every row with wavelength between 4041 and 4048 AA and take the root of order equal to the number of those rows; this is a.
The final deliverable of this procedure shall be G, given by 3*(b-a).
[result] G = -0.12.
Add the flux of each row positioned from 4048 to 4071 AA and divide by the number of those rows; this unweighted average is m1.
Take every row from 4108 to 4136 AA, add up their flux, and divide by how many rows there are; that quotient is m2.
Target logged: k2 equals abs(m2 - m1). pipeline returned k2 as 0.06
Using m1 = 0.68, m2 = 0.62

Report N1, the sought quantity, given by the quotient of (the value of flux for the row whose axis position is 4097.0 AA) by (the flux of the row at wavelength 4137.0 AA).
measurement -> 0.74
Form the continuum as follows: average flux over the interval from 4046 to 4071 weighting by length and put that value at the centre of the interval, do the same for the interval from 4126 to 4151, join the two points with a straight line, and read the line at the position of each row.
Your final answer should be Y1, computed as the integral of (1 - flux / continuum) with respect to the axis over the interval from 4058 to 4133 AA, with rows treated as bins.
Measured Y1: -1.6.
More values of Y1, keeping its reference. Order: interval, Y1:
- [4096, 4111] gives -2.5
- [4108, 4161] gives 0.4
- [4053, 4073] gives -0.2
